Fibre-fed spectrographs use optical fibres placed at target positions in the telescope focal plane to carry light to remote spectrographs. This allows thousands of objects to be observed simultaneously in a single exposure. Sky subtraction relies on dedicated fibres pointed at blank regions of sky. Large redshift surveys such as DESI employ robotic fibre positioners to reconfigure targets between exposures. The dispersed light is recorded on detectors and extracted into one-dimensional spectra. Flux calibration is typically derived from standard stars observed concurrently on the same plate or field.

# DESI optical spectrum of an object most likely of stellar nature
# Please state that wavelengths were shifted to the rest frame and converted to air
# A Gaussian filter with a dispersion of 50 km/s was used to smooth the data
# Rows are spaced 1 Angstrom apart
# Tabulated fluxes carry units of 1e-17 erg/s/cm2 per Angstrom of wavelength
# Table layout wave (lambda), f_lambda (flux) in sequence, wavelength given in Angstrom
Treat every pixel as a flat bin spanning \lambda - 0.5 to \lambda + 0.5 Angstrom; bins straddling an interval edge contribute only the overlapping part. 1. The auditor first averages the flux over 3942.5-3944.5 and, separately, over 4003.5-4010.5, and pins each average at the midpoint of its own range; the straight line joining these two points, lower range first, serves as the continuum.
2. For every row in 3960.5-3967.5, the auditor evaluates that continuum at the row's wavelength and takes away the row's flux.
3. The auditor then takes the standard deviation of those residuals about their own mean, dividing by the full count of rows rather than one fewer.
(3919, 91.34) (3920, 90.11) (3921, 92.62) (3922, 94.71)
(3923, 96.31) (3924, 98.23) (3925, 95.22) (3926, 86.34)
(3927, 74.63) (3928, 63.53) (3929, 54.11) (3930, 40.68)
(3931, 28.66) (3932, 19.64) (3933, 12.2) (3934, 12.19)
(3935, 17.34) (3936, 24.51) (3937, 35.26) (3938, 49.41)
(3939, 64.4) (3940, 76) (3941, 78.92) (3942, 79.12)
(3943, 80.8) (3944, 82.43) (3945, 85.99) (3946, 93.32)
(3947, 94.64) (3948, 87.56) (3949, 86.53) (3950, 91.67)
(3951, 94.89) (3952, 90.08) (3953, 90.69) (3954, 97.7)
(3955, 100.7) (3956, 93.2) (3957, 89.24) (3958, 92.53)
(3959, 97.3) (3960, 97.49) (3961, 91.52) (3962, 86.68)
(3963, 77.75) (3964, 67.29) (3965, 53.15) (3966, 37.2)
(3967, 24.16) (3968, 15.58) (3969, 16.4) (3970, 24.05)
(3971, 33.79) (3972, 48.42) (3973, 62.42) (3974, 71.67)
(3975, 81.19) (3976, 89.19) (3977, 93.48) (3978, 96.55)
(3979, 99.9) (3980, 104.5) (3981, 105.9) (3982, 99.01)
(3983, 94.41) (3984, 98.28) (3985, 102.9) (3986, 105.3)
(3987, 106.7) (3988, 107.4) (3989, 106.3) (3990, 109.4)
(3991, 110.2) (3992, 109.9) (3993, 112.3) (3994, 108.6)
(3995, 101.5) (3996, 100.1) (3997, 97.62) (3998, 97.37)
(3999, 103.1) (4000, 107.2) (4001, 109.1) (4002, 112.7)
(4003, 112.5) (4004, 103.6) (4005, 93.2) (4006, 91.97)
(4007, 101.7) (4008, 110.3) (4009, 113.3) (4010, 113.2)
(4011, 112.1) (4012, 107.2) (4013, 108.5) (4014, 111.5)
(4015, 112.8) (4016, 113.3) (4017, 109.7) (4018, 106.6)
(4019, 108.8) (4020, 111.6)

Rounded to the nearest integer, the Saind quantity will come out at 24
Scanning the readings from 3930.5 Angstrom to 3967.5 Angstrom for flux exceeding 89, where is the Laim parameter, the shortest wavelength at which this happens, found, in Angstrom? 3946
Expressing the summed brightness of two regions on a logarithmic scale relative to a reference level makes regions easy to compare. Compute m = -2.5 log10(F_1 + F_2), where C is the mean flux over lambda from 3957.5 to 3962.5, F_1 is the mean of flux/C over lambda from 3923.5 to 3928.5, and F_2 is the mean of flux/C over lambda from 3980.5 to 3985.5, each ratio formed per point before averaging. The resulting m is -0.74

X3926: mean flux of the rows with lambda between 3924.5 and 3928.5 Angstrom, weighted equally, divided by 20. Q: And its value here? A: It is 4.0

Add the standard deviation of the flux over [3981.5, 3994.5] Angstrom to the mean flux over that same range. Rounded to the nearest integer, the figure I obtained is 111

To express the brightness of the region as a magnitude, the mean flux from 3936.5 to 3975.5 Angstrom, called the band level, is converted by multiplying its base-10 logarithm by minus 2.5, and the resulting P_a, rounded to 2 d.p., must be -4.65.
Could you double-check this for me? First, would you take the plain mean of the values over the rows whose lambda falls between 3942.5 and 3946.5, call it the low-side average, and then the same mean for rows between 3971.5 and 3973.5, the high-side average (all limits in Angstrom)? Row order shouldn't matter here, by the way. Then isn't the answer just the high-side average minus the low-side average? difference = -30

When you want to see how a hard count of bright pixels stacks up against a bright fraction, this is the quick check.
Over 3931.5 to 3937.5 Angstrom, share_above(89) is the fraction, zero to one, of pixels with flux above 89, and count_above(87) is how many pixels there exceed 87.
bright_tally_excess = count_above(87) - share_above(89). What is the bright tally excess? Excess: 0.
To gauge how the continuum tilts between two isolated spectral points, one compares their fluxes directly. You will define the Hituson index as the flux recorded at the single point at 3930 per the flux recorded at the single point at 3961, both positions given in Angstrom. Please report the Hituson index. 0.44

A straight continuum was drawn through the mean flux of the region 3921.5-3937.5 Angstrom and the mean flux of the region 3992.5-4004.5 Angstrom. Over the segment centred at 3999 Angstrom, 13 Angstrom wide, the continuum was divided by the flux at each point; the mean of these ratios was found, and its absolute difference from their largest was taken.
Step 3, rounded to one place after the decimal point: 0.2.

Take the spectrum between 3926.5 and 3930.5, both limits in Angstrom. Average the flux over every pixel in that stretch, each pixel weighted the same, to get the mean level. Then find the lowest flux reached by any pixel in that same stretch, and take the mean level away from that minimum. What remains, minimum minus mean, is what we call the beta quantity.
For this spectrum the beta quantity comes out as -17.6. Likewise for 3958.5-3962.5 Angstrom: -6.6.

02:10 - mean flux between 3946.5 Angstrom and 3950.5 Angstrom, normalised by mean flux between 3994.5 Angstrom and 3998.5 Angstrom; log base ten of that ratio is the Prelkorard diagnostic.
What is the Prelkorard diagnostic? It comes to -0.042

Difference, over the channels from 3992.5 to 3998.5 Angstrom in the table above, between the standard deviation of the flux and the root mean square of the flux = -97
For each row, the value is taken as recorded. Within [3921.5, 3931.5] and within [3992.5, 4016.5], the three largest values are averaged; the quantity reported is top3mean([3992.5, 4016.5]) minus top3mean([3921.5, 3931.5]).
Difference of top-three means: 17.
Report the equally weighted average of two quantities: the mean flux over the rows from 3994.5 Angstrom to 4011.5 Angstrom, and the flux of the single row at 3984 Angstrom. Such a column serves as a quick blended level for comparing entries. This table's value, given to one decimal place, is 101.5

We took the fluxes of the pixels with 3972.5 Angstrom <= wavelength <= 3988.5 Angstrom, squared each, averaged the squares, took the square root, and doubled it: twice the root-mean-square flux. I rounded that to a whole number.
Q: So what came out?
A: 192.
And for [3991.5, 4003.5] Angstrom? 212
